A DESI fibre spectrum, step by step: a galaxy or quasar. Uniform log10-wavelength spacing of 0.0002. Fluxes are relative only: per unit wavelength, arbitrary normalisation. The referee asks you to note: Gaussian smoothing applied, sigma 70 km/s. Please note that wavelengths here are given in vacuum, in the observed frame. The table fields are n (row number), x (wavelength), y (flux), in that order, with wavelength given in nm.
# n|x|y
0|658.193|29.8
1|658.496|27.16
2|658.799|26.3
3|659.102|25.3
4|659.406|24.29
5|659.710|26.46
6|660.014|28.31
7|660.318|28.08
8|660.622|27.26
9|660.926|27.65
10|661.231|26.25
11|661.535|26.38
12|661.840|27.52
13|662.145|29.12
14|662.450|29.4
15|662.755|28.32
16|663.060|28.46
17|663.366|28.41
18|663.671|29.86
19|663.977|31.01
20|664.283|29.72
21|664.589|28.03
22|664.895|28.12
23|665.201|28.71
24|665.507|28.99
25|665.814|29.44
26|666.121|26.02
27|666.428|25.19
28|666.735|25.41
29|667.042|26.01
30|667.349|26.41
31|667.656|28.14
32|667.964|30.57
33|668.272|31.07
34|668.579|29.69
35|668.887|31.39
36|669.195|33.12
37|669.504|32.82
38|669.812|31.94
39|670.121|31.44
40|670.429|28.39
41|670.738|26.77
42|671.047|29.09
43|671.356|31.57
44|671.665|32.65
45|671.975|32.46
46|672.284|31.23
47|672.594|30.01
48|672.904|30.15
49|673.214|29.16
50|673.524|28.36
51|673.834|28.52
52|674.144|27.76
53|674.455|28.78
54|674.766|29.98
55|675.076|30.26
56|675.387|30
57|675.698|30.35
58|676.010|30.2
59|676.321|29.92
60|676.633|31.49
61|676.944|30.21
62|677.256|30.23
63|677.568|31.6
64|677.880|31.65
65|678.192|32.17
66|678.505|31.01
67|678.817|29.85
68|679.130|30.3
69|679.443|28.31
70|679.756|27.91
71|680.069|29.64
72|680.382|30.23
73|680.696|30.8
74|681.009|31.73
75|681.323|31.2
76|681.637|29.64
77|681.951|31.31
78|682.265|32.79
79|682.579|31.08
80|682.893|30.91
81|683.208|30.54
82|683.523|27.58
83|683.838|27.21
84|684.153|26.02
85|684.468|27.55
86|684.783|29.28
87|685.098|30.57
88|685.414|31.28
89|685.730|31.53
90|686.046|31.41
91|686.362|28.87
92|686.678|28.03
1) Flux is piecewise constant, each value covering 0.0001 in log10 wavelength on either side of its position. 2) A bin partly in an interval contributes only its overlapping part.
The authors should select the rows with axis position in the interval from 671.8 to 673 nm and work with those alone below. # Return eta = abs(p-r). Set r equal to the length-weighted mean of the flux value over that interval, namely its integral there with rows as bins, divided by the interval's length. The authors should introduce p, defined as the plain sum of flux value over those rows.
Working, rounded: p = 124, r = 31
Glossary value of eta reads 93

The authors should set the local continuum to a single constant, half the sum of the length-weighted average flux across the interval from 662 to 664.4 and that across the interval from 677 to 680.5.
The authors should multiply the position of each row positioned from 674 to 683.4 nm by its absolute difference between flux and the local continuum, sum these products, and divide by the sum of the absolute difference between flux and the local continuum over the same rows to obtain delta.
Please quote 679.14 nm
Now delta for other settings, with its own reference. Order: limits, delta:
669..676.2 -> 671.57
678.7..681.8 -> 680.35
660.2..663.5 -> 661.58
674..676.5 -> 674.77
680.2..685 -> 682.89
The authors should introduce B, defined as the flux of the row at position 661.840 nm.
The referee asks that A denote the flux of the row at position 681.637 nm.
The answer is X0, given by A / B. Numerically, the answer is 1.08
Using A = 29.64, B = 27.52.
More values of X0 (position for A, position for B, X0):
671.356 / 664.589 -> 1.13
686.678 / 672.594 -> 0.93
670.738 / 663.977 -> 0.86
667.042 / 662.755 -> 0.92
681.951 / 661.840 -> 1.14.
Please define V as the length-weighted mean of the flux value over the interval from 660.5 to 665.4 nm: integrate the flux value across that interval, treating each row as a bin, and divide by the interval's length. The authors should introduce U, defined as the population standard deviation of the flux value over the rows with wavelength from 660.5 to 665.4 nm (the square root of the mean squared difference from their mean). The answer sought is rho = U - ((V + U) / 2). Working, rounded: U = 1.22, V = 28.4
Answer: -13.6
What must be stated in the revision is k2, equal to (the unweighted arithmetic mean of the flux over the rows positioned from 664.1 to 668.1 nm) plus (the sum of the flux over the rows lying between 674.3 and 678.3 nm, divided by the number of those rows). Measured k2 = 58.3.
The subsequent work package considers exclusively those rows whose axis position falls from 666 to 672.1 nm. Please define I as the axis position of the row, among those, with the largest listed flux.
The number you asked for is 669.195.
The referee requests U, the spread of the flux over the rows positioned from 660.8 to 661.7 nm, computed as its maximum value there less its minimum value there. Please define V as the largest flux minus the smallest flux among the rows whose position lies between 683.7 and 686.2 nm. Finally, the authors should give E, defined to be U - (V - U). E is -3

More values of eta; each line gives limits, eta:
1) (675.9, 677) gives 91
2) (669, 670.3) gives 97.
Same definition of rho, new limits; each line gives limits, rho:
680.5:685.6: -14.1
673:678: -14.4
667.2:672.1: -14.2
